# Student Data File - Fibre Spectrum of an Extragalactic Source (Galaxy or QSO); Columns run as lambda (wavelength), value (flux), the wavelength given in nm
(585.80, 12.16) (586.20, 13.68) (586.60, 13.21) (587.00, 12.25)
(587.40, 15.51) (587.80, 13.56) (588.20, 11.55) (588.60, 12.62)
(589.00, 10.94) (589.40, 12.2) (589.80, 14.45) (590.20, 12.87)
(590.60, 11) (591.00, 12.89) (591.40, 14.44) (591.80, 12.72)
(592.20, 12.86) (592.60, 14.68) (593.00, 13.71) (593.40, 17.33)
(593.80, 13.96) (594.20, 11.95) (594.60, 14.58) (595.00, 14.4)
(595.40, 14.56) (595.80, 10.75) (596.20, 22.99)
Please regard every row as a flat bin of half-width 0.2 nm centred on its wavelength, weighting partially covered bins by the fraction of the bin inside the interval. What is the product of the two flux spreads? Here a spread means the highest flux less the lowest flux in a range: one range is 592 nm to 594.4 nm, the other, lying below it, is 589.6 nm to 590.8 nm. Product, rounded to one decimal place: 18.6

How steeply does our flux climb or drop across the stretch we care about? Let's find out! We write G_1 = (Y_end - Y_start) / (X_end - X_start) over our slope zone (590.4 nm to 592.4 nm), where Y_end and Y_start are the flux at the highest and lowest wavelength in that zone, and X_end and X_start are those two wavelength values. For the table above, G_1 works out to 1.2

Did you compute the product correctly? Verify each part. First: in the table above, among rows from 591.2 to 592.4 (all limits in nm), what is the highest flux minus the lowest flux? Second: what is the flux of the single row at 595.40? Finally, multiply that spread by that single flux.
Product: 25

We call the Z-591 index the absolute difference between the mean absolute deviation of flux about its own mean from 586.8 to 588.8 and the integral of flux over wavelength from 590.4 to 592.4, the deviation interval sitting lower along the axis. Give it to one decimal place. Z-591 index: 24.4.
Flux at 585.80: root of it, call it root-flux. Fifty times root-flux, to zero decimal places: 174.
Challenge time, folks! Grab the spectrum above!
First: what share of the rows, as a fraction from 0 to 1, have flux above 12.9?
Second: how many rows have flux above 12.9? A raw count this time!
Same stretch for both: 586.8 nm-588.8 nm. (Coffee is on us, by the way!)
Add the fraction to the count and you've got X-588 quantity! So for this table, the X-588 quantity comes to 2.4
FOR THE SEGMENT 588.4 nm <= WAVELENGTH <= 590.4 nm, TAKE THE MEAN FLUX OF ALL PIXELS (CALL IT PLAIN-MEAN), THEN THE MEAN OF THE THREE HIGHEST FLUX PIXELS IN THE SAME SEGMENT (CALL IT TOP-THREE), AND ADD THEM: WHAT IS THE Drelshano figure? 25.9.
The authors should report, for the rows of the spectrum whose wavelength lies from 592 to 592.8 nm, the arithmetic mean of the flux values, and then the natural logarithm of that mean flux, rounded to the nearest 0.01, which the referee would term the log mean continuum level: 2.62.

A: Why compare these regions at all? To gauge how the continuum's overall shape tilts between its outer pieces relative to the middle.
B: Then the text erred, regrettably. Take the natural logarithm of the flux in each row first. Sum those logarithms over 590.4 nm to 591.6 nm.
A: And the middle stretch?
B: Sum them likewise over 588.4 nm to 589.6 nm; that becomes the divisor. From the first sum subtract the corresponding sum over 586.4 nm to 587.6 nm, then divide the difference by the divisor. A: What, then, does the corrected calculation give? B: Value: -0.03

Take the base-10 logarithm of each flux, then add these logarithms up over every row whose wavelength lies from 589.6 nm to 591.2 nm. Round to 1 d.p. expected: 4.4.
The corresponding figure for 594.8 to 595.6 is 2.3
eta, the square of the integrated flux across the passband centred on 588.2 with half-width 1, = 659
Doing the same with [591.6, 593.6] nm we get 813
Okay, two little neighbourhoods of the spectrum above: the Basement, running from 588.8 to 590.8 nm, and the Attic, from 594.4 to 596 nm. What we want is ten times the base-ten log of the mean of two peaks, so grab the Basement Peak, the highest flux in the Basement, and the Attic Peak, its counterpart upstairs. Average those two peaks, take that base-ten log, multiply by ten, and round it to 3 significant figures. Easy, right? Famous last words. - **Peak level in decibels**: 11.6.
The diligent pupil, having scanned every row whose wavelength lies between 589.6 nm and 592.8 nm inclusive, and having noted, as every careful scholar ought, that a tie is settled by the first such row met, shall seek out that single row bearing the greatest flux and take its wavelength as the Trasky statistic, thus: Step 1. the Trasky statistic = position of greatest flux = 592.60 nm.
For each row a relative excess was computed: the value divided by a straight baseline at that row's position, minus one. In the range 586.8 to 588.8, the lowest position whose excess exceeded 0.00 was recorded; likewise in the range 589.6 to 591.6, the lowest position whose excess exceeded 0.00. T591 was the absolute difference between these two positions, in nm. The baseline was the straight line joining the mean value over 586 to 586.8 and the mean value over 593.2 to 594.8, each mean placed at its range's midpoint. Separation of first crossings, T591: 2.40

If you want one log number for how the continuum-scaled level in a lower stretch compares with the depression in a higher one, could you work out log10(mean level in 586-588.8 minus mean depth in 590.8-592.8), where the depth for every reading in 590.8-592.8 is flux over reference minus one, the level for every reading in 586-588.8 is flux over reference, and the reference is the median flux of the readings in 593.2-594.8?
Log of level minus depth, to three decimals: -0.010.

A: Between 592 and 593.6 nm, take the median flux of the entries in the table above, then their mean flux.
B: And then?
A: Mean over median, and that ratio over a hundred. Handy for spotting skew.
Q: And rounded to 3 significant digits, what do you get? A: 0.0103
